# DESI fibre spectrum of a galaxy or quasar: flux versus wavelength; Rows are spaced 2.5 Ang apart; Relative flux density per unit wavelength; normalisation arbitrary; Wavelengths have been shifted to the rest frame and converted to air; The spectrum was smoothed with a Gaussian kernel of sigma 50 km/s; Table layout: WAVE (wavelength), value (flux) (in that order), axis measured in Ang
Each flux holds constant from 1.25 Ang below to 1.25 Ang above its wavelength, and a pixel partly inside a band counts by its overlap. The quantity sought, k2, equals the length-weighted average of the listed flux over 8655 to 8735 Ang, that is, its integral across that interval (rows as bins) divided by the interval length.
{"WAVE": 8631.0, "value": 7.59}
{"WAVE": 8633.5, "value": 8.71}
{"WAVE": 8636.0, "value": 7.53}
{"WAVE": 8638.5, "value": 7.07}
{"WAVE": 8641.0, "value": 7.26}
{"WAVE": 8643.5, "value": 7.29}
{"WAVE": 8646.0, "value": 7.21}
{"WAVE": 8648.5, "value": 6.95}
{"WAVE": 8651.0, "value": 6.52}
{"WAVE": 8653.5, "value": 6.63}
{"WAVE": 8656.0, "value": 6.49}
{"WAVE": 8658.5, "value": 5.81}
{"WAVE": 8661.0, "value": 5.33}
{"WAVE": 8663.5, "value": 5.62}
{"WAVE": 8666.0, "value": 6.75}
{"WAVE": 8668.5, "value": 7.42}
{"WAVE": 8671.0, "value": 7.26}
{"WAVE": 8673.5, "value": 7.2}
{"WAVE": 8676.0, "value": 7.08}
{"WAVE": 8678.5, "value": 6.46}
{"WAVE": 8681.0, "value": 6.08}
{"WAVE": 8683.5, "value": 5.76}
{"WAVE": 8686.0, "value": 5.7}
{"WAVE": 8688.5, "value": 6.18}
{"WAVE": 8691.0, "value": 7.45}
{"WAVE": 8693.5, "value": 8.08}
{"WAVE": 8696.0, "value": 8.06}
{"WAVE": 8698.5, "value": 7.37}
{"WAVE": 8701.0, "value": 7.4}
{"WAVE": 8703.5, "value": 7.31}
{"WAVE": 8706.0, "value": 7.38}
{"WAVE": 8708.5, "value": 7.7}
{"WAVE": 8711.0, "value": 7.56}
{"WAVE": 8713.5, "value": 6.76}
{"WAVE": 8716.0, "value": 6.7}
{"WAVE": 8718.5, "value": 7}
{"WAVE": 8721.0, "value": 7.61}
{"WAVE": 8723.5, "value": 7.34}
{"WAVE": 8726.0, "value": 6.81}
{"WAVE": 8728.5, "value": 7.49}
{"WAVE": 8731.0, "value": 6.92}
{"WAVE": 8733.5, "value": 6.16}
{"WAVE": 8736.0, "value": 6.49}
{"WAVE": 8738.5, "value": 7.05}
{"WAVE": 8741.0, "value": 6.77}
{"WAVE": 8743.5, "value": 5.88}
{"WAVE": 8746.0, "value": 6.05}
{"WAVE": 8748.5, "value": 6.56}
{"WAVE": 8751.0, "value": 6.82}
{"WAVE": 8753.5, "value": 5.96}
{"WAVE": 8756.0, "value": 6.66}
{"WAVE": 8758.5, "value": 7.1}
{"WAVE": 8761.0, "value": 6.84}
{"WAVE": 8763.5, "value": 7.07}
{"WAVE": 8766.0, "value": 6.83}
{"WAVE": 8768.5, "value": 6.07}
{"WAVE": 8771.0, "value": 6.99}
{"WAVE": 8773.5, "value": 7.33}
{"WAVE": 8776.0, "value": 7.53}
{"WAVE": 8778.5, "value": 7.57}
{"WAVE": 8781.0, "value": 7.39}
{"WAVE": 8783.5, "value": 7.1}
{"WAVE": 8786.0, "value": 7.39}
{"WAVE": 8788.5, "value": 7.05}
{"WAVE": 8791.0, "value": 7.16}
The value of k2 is 6.9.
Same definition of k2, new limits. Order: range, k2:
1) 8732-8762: 6.5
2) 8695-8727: 7.3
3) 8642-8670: 6.6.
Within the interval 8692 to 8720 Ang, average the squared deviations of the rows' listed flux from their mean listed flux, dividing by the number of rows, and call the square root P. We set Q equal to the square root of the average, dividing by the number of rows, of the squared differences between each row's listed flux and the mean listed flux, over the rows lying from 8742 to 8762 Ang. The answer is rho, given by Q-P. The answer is 0.0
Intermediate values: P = 0.44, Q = 0.43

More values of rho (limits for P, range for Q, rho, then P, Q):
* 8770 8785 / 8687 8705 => 0.4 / 0.21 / 0.59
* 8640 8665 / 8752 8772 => -0.3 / 0.67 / 0.41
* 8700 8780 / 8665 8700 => 0.2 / 0.51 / 0.75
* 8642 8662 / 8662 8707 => 0.1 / 0.63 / 0.75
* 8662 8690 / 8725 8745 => -0.2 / 0.64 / 0.48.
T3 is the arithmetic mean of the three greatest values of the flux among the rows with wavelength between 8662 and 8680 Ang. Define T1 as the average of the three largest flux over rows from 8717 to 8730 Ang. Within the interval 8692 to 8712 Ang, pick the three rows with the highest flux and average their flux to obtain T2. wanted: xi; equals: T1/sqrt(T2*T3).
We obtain 0.98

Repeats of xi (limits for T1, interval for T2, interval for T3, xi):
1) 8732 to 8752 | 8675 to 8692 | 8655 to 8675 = 0.96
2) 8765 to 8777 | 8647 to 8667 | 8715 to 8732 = 1.02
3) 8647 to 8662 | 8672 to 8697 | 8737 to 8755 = 0.91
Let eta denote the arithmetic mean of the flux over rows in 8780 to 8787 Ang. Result 7.3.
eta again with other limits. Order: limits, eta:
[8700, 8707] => 7.4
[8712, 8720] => 6.8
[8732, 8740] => 6.6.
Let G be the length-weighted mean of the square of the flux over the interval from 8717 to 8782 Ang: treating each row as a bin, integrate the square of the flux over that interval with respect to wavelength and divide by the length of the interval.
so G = 47.2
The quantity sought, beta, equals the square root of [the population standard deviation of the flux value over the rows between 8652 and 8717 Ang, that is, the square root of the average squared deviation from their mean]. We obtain 0.87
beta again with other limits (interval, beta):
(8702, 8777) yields 0.71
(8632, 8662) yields 0.91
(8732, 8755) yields 0.63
